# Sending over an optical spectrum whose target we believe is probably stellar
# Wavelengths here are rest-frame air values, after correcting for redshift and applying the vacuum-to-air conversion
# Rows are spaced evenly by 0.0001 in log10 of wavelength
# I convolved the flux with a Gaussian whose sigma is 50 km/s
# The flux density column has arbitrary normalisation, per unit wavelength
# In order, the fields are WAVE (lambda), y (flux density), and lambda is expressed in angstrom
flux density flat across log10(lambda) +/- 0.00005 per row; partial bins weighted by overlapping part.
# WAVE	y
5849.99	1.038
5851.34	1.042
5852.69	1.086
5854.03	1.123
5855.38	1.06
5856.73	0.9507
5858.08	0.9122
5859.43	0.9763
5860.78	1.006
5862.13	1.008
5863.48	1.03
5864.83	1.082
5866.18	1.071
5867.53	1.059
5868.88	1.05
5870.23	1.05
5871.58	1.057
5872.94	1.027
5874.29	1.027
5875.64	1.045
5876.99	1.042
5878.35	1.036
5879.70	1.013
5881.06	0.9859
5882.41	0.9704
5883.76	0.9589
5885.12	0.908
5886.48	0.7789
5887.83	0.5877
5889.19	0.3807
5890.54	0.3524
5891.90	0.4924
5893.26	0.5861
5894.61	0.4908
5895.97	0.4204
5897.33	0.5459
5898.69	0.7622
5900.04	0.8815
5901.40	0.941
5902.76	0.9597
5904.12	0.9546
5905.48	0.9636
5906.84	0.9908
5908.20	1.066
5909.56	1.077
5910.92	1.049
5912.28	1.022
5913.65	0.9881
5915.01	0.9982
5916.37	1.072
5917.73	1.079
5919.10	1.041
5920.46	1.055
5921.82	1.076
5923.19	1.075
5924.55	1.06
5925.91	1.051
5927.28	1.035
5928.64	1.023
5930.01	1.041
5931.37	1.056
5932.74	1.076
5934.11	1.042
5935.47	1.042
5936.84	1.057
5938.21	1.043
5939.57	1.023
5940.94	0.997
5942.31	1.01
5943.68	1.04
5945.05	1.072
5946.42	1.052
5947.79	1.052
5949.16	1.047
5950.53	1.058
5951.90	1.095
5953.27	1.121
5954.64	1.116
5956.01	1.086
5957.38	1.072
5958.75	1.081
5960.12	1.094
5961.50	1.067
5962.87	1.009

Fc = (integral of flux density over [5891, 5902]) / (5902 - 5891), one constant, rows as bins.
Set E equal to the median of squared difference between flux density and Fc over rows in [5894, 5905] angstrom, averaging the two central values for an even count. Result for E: 0.054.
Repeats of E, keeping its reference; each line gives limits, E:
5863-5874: 0.177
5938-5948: 0.167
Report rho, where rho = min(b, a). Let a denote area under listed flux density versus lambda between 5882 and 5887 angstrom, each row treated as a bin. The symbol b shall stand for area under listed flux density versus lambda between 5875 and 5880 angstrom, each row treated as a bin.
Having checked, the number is 4.5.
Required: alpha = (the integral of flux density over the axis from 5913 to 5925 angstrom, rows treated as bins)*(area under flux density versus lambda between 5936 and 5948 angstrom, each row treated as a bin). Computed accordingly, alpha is 157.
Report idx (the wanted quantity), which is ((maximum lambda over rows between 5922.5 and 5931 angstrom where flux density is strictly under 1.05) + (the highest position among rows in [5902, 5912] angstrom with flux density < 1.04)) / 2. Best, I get 5918.4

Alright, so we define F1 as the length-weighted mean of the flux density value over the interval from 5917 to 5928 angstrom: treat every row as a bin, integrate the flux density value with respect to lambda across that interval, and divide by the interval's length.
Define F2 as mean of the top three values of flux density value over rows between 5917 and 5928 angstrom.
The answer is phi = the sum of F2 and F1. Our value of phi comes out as 2.14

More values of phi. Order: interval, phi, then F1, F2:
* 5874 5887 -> 2.02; 0.98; 1.04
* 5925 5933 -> 2.11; 1.05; 1.06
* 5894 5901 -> 1.36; 0.63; 0.73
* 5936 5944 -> 2.07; 1.03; 1.05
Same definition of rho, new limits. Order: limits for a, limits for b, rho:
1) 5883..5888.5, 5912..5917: 4.5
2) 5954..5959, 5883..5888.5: 4.5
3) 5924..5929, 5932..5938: 5.2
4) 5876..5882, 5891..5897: 3.0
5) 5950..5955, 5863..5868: 5.3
